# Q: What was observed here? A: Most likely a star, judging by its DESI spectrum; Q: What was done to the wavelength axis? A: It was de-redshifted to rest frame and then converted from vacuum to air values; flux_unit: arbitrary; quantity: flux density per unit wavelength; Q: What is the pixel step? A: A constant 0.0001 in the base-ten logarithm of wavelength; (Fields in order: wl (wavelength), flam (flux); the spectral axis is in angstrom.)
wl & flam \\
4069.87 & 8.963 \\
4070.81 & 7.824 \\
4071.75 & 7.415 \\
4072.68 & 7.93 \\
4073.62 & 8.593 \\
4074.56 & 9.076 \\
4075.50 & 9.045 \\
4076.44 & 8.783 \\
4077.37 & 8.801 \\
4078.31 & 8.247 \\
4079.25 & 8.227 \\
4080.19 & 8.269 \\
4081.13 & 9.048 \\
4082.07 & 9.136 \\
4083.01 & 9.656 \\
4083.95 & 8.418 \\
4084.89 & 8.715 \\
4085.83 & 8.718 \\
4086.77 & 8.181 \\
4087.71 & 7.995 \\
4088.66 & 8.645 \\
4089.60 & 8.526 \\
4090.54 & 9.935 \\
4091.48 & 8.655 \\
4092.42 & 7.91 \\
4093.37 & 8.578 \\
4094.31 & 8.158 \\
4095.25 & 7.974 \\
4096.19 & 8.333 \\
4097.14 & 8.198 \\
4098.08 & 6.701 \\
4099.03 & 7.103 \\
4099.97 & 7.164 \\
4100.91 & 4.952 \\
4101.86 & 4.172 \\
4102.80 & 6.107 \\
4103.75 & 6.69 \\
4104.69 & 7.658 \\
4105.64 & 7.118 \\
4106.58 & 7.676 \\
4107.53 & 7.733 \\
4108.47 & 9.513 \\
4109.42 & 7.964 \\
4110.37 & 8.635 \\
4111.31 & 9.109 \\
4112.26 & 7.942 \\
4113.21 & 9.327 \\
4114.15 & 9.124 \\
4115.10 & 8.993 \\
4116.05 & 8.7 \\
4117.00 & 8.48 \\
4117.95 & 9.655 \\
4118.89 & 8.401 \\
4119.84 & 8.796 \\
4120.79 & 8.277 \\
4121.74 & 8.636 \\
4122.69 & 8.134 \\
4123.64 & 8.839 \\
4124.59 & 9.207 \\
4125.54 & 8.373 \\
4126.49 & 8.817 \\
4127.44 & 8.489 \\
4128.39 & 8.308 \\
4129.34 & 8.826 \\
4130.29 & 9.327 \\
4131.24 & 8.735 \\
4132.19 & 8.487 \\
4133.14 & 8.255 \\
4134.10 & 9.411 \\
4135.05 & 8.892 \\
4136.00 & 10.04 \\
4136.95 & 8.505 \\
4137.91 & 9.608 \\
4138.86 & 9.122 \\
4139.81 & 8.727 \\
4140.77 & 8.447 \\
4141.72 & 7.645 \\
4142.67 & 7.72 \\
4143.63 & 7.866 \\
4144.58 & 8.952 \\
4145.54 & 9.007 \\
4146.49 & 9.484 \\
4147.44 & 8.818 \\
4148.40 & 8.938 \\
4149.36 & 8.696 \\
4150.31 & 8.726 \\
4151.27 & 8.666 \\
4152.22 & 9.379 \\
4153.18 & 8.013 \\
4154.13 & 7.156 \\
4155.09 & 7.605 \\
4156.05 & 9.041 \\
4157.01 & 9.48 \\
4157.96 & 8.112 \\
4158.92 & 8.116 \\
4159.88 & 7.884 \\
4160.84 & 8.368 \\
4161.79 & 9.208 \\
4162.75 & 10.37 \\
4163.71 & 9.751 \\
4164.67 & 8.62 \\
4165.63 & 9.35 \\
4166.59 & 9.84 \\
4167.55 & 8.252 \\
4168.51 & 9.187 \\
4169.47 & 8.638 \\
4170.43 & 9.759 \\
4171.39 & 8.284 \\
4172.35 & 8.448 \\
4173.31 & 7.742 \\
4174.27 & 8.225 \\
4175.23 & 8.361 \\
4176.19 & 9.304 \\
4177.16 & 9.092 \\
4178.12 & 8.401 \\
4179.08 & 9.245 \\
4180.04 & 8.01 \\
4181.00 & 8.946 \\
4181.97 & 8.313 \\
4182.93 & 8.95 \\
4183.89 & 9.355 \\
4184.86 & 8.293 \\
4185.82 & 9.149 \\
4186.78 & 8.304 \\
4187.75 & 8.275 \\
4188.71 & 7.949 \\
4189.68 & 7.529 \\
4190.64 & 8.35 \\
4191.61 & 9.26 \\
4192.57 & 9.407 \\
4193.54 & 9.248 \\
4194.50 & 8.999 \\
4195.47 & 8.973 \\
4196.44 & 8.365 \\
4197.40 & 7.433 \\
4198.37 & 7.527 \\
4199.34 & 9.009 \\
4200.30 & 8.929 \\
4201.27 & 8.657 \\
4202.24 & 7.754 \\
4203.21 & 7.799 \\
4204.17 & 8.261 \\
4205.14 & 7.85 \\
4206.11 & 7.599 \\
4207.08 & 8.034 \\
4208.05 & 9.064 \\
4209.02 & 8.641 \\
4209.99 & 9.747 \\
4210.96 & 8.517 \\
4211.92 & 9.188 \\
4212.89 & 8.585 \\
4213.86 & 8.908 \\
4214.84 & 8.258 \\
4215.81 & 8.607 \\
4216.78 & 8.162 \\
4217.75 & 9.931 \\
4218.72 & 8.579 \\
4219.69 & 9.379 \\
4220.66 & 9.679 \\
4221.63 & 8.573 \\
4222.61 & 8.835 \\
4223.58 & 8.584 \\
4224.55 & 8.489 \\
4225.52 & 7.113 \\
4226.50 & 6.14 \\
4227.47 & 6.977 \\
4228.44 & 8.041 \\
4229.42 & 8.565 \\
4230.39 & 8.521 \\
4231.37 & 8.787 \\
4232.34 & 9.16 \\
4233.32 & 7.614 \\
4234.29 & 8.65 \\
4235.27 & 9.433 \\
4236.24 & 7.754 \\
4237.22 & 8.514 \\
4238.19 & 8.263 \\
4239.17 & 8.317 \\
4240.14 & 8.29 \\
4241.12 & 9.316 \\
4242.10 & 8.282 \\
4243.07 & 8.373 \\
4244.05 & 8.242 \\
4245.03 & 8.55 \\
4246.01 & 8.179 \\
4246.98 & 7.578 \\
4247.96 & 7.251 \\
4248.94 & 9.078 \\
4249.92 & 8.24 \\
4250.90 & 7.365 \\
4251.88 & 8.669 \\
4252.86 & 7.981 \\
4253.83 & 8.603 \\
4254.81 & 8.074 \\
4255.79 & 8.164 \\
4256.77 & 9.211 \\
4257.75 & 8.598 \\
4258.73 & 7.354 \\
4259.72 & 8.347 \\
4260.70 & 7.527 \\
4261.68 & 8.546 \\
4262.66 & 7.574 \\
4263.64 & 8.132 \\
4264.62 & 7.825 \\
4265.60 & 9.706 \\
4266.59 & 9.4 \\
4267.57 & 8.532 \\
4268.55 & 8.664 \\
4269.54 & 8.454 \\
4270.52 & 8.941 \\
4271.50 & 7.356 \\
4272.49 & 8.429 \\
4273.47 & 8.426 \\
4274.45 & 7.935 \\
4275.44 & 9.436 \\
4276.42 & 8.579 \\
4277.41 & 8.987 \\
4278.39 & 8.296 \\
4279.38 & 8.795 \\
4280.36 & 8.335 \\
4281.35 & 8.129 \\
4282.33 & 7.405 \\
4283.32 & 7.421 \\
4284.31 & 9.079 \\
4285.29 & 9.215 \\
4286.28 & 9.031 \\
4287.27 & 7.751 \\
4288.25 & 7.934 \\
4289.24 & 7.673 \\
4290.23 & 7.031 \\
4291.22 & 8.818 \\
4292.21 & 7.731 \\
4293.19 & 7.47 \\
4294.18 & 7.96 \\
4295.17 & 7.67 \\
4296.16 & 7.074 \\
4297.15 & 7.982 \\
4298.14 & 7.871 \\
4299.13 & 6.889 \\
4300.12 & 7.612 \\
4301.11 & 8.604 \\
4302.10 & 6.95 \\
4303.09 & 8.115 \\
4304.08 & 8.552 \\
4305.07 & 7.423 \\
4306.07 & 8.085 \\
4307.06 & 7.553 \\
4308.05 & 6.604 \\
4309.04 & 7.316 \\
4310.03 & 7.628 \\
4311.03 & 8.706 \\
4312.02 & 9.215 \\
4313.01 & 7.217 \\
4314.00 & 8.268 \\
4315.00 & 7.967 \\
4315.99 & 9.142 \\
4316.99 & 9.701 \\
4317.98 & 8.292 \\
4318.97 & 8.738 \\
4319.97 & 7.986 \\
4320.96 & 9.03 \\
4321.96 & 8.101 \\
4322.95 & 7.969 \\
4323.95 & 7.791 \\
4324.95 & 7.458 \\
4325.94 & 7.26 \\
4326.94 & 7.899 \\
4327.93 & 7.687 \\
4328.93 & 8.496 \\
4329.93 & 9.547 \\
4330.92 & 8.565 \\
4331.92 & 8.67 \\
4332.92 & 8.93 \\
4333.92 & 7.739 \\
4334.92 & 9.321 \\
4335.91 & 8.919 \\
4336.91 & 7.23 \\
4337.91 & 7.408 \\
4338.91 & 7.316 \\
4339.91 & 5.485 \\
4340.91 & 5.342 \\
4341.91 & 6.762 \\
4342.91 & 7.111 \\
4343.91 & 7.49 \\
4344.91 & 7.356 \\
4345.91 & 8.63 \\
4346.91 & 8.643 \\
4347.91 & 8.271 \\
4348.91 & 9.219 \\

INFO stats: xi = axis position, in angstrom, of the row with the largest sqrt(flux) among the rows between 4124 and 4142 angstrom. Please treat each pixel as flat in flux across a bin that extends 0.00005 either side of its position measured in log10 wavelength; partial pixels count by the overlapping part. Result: 4136.00 angstrom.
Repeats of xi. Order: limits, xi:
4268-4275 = 4270.52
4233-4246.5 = 4235.27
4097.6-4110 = 4108.47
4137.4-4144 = 4137.91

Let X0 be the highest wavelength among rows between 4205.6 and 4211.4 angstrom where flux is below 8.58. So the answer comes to 4210.96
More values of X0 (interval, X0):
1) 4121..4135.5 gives 4133.14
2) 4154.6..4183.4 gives 4181.97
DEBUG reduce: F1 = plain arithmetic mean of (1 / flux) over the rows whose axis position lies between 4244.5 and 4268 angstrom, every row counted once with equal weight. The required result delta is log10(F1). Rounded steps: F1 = 0.122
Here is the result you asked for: -0.915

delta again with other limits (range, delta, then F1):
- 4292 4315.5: -0.888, 0.130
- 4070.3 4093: -0.931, 0.117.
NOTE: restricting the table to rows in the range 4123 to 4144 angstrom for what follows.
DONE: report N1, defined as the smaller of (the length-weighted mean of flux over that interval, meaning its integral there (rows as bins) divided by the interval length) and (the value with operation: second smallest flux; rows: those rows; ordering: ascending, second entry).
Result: 7.72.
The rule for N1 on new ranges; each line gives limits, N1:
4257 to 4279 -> 7.36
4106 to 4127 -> 7.73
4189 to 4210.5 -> 7.53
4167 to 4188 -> 8.01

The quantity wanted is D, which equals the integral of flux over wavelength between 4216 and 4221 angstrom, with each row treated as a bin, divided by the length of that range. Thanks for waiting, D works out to 9.1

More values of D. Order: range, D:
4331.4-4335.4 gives 8.6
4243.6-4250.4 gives 8.2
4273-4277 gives 8.6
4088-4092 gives 8.9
